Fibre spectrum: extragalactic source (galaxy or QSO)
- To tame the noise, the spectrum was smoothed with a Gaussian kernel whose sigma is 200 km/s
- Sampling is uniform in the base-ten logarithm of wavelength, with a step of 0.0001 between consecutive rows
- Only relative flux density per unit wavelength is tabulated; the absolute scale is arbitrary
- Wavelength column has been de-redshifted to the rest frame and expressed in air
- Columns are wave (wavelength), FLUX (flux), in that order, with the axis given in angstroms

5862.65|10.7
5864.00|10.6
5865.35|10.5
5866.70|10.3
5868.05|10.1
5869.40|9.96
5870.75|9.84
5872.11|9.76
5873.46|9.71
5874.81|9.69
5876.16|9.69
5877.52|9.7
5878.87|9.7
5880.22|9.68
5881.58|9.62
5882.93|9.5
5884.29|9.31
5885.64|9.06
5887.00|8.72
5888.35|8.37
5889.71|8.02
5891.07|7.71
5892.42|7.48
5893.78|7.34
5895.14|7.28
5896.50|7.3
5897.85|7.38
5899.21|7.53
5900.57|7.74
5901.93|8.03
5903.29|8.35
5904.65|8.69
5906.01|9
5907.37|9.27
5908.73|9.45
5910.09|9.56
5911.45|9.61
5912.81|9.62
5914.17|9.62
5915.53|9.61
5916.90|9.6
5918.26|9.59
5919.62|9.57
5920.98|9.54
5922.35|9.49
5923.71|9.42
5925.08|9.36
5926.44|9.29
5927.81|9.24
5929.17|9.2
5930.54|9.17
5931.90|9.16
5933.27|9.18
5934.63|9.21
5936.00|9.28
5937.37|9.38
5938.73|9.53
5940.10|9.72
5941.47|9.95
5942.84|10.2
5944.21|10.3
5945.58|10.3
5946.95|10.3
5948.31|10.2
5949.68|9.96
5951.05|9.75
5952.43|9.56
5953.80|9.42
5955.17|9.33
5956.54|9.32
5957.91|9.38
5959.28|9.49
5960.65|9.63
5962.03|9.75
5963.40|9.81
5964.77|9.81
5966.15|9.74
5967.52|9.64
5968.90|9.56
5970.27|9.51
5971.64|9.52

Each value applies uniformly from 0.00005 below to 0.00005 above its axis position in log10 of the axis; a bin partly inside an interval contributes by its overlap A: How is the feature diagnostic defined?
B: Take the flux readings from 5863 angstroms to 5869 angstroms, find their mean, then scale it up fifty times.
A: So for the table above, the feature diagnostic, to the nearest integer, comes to 519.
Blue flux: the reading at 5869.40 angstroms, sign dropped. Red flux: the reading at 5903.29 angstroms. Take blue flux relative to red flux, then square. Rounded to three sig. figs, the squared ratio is 1.42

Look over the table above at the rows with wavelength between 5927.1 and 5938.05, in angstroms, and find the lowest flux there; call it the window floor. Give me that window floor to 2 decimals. 9.16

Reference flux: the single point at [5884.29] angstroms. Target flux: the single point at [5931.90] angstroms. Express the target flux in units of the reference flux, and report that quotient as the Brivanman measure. 0.98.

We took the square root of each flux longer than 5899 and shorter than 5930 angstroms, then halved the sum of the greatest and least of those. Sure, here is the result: 2.92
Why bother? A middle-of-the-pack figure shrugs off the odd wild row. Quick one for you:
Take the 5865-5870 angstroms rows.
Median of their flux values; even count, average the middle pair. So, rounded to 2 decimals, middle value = 10.20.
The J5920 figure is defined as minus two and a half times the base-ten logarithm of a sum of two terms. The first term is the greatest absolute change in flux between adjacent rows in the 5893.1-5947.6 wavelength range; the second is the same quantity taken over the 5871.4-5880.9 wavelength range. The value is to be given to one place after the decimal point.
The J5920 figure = 1.0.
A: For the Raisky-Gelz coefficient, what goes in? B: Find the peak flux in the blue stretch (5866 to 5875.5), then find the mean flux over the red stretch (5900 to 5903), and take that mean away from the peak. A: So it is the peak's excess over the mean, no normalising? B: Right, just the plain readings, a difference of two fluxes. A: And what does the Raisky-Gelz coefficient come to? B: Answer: 2.4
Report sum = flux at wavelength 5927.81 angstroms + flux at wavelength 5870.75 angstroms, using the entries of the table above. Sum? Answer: 19.1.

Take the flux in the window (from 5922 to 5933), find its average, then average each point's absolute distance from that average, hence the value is 0.10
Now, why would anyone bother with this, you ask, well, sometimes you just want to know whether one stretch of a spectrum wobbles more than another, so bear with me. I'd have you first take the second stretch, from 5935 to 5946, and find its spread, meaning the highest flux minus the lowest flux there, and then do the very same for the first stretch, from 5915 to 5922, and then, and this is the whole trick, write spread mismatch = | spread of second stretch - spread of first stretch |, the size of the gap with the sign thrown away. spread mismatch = 0.95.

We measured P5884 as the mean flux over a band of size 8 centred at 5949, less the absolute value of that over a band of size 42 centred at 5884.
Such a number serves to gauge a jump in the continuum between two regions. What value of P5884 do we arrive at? 1.1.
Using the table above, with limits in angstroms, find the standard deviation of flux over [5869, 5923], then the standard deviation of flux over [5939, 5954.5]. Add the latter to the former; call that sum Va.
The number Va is 1.2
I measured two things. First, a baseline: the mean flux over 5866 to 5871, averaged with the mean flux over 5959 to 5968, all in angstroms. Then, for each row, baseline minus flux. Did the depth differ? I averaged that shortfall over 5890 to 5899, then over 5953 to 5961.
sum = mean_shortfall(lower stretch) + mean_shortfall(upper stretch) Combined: 2.9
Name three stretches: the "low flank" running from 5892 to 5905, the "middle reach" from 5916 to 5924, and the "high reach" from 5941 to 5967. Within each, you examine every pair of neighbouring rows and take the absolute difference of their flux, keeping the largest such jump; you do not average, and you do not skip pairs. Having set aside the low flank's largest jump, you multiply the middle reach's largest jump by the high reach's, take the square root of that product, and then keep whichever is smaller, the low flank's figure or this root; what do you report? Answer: 0.132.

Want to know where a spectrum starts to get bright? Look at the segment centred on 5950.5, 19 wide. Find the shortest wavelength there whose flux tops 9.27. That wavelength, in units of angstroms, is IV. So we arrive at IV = 5941.47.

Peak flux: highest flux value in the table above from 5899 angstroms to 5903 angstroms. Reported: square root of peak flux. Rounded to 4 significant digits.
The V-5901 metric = 2.834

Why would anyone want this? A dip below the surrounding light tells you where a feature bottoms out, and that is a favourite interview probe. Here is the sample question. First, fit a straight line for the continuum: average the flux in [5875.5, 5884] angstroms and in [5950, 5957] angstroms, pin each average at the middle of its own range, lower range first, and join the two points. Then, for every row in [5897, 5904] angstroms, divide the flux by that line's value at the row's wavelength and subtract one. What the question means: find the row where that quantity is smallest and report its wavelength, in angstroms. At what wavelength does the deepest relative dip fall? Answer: 5897.85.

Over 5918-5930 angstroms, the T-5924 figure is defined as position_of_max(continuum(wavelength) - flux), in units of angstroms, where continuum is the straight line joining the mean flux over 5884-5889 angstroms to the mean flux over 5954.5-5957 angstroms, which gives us 5929.17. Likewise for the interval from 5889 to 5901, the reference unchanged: 5895.14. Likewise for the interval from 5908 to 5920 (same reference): 5908.73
